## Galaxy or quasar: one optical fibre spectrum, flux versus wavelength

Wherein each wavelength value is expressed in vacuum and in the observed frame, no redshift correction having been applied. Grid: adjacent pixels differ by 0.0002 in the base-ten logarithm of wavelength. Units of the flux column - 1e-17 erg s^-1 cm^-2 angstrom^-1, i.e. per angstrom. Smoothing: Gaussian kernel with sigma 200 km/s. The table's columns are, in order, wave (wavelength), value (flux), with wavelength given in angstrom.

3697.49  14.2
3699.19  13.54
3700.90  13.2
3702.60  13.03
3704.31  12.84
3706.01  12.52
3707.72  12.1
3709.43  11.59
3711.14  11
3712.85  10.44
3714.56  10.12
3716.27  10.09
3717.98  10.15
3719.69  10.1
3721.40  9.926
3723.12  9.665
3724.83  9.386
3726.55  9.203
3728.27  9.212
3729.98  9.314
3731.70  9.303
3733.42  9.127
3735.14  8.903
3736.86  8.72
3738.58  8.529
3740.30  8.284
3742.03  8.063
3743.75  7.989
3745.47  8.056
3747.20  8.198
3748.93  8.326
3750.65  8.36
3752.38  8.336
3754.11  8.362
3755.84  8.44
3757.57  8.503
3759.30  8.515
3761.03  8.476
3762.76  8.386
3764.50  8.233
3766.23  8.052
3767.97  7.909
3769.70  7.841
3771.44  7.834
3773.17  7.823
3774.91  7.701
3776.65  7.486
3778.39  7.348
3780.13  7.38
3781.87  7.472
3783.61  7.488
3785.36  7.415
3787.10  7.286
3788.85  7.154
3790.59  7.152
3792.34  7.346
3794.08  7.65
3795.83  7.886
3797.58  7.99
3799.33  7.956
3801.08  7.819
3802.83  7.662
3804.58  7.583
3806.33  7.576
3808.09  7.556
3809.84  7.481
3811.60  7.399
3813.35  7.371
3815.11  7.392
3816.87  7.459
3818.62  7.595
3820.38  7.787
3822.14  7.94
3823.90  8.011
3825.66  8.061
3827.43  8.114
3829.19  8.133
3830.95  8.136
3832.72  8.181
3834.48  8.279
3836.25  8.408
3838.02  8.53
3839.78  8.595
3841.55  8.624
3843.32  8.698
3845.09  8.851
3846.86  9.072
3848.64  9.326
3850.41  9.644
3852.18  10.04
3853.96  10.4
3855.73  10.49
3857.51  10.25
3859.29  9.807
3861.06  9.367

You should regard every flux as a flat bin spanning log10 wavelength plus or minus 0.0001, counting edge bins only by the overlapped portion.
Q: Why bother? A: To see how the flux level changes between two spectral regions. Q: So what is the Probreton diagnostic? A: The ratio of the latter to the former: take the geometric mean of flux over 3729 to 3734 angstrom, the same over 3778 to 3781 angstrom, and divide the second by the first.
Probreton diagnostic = 0.80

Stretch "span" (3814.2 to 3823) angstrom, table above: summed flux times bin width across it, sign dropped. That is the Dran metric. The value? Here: 67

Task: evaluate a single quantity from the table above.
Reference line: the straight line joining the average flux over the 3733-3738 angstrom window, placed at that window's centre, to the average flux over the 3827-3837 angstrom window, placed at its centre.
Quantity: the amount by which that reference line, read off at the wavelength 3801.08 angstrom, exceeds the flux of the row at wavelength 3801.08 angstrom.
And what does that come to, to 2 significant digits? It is 0.61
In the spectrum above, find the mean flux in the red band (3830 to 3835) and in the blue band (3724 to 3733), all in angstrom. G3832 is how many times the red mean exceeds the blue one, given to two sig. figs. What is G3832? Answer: 0.88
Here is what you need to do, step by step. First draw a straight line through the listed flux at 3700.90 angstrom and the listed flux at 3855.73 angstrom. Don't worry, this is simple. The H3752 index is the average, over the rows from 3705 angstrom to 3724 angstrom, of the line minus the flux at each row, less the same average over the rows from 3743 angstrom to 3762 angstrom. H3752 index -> -1.7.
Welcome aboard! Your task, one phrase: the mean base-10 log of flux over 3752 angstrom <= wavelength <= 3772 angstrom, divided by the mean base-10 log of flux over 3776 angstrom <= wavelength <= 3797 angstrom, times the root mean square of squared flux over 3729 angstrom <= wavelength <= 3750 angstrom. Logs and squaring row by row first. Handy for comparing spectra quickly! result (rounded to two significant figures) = 78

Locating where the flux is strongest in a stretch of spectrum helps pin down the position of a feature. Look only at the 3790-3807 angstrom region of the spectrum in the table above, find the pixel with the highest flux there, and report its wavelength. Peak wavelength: 3797.58 angstrom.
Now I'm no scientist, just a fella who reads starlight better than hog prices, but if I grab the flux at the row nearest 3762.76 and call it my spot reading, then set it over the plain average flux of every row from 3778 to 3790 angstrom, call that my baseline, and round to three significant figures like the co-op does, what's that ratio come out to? 1.14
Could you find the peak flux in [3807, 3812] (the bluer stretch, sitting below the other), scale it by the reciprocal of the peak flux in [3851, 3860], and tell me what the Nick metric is 0.72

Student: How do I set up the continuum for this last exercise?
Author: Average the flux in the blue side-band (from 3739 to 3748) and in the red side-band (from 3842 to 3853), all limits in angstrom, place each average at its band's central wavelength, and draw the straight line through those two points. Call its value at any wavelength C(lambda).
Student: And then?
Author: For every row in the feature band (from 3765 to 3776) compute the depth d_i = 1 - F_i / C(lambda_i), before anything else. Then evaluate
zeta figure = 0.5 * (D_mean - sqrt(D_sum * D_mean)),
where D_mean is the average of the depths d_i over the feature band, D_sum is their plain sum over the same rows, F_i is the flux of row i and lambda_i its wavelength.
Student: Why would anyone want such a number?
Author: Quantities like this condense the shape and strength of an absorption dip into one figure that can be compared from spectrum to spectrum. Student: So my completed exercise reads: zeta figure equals -0.048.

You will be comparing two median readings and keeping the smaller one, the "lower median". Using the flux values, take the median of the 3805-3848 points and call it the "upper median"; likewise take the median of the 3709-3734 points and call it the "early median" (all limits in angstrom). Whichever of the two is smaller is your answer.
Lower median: 8.1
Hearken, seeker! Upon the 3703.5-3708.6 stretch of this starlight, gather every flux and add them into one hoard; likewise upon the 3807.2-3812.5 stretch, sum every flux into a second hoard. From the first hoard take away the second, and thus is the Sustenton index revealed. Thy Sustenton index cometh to 15.0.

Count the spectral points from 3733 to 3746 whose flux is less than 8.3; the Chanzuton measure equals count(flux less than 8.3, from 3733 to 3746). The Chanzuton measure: 4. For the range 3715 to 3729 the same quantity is 0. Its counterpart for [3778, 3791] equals 8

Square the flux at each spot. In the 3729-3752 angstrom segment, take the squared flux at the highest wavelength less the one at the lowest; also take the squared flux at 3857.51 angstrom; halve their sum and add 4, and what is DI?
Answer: 48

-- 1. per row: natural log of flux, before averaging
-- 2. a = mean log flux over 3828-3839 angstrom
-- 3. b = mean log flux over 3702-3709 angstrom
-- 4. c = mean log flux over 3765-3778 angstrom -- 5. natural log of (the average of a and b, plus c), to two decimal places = 1.48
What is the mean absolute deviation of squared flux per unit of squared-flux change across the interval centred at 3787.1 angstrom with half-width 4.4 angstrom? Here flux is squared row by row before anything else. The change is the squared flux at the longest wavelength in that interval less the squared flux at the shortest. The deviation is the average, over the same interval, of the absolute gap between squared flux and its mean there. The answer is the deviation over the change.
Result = -0.363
